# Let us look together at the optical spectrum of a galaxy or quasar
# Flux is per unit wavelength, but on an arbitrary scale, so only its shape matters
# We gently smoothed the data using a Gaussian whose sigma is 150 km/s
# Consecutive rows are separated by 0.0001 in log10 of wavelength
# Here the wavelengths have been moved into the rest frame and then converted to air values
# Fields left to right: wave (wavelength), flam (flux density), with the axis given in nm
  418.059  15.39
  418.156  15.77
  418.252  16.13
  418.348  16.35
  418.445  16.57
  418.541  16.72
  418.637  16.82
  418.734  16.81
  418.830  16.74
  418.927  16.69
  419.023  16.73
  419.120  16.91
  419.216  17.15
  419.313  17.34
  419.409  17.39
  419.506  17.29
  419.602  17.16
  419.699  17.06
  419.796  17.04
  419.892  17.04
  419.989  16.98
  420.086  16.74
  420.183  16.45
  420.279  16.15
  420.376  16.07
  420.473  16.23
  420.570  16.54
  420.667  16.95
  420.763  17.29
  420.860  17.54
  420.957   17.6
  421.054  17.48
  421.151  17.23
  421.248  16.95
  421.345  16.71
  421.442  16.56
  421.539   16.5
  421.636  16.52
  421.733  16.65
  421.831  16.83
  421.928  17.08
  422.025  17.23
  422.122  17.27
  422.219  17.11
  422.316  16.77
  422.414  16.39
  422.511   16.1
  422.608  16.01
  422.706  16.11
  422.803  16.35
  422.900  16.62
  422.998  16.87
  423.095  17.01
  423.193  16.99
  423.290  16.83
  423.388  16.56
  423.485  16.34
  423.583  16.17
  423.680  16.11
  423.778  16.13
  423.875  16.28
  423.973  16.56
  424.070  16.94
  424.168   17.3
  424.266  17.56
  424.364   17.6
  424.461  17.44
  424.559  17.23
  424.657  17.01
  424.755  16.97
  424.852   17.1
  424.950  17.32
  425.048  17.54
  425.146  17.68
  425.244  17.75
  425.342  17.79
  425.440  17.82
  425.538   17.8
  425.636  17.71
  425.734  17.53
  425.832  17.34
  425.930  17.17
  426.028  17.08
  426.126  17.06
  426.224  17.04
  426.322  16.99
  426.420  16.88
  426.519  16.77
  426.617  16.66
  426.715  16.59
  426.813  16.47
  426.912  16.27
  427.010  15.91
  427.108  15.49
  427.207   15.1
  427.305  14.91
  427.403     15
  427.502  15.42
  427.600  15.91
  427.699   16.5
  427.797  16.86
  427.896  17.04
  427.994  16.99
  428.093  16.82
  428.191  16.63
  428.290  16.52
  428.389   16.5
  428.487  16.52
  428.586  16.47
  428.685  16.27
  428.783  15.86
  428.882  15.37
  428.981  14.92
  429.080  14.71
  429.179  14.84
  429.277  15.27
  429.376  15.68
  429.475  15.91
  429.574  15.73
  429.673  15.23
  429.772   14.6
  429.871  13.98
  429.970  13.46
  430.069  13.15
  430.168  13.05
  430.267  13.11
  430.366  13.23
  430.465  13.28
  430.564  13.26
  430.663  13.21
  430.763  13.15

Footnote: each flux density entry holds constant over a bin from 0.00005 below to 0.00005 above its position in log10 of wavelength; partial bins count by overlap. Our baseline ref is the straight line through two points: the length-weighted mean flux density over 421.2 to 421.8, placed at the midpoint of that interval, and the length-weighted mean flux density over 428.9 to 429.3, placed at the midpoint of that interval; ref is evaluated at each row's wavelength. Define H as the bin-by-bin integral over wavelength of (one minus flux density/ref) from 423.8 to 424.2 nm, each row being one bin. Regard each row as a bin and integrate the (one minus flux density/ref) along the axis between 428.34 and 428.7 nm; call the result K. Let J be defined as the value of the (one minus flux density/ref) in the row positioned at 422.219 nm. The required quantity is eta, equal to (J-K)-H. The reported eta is 0.010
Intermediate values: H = -0.016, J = -0.04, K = -0.033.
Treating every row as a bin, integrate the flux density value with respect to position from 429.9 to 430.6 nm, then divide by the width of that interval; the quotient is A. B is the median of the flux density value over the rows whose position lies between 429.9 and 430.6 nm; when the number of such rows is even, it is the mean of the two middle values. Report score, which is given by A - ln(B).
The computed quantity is 10.7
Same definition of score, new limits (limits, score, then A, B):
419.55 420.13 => 14.2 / 17.0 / 17.0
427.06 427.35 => 12.4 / 15.2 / 15.1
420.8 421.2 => 14.6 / 17.4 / 17.5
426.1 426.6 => 14.1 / 16.9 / 17.0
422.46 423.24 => 13.7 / 16.5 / 16.5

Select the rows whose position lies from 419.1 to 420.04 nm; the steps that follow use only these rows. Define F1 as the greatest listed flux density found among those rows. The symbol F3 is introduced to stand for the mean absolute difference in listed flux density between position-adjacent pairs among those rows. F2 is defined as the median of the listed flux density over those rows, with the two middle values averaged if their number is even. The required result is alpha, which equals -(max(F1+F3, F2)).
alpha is -17.5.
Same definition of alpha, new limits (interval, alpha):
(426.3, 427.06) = -17.1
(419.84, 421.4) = -17.8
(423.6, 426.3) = -18.0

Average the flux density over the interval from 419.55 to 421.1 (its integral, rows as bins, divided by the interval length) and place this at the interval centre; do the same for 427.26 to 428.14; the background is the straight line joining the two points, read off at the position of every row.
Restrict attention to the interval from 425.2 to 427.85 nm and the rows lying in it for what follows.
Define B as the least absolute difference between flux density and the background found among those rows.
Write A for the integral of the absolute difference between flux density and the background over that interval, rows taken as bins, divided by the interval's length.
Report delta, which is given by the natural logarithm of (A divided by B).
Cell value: 3.3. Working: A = 0.8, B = 0.028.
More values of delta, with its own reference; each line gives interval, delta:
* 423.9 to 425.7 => 3.6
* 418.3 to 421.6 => 2.0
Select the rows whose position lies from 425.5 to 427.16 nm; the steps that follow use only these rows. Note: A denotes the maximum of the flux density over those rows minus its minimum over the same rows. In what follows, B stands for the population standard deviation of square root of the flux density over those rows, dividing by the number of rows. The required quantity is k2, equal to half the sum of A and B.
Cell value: 1.19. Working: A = 2.3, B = 0.072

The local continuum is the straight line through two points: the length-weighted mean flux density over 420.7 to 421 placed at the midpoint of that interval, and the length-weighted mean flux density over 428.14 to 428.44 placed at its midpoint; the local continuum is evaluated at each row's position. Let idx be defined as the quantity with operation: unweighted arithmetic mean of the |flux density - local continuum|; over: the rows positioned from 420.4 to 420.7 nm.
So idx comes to 0.95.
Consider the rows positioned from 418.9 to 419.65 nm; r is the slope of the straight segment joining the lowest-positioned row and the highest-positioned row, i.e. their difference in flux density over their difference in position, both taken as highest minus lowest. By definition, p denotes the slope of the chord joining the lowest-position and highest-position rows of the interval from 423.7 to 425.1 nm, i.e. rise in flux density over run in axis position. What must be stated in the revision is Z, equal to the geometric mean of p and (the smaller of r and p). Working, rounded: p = 1.1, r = 0.7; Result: 0.9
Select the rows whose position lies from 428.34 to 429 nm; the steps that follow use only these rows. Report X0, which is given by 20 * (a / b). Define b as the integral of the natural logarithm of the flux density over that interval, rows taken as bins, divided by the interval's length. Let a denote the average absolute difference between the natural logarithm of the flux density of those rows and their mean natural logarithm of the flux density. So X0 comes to 0.24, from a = 0.033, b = 2.775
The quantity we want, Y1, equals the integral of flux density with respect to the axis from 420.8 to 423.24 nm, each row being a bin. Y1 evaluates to 41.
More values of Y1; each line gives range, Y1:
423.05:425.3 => 38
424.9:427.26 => 40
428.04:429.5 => 23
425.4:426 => 11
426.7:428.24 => 25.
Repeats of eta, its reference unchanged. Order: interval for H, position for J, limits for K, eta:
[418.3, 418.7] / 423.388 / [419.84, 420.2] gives -0.039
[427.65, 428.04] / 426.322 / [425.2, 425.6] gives 0.001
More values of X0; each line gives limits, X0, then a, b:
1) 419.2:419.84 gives 0.05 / 0.007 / 2.843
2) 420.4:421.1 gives 0.18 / 0.026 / 2.836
